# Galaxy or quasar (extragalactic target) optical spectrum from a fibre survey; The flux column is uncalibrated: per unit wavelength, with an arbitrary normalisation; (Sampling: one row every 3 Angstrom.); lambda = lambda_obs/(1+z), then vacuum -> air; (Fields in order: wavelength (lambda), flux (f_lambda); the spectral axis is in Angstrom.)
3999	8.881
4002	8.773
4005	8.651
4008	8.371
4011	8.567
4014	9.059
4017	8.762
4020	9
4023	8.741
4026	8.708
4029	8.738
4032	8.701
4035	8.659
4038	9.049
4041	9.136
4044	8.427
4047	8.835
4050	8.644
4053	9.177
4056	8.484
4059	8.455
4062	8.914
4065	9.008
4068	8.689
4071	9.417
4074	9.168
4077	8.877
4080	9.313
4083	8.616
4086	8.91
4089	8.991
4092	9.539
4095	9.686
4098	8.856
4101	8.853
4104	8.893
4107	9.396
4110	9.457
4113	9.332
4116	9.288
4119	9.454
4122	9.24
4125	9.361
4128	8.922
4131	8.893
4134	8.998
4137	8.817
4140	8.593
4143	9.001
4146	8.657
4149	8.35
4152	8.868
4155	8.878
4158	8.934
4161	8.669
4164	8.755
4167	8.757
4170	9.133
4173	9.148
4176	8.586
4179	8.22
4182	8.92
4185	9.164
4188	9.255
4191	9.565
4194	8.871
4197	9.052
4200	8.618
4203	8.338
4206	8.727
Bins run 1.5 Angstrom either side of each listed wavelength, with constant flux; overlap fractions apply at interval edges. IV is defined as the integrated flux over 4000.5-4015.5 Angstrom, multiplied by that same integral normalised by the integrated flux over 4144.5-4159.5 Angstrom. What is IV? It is 129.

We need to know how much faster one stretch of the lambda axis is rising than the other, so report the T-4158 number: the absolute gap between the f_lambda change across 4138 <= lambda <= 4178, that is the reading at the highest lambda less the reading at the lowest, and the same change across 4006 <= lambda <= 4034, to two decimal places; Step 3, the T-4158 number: 0.34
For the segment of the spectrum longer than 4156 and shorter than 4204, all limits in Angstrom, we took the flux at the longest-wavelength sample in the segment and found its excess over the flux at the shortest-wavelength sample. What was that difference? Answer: -0.60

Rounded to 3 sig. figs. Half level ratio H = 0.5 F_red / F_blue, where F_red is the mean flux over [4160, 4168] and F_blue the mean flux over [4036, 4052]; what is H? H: 0.495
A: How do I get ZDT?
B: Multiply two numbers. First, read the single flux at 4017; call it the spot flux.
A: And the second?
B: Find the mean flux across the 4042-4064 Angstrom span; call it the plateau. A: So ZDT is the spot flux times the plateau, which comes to 76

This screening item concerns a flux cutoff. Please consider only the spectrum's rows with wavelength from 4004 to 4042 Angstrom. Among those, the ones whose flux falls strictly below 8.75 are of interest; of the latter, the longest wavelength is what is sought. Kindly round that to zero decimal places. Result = 4035 Angstrom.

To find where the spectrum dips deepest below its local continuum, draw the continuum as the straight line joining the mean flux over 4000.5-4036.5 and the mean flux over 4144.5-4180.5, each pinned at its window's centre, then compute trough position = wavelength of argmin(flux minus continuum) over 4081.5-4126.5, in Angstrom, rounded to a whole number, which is 4083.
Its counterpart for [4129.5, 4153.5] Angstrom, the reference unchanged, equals 4149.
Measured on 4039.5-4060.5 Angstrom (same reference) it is 4044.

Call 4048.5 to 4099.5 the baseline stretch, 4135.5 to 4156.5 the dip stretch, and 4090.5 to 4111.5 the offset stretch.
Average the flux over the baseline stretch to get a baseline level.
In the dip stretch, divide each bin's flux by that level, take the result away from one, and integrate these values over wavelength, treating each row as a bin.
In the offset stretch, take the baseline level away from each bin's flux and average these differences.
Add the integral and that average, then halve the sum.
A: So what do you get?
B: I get 0.42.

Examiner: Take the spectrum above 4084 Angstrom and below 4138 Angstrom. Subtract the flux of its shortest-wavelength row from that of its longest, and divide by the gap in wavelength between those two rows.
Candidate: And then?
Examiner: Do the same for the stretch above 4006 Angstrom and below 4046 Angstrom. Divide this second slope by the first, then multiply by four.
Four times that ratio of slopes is -3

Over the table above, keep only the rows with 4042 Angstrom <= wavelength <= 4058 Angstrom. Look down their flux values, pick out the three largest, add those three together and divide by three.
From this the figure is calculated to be 8.9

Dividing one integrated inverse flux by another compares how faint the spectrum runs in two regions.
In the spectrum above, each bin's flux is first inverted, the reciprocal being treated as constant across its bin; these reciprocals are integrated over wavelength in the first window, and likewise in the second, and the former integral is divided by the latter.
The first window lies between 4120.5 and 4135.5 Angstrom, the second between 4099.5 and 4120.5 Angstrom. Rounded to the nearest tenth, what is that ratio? 0.7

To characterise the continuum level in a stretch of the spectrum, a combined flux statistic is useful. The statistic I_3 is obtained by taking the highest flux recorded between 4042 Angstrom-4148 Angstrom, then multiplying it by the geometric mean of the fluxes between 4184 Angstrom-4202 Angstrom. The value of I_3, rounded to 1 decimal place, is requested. 88.0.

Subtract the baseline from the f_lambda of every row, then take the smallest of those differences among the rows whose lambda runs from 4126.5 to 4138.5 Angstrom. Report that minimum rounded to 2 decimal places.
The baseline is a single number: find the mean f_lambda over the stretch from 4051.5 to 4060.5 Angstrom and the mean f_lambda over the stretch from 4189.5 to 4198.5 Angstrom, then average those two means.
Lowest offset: -0.12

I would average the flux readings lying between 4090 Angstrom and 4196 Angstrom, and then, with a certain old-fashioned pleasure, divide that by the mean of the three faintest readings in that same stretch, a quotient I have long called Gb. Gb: 1.07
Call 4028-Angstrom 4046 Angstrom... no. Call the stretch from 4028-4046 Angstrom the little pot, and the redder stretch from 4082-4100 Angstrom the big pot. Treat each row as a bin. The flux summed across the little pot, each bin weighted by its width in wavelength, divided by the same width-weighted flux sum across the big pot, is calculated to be 0.97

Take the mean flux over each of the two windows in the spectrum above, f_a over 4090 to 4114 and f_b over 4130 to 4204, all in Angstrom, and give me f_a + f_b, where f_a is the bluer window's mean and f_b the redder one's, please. 18.09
